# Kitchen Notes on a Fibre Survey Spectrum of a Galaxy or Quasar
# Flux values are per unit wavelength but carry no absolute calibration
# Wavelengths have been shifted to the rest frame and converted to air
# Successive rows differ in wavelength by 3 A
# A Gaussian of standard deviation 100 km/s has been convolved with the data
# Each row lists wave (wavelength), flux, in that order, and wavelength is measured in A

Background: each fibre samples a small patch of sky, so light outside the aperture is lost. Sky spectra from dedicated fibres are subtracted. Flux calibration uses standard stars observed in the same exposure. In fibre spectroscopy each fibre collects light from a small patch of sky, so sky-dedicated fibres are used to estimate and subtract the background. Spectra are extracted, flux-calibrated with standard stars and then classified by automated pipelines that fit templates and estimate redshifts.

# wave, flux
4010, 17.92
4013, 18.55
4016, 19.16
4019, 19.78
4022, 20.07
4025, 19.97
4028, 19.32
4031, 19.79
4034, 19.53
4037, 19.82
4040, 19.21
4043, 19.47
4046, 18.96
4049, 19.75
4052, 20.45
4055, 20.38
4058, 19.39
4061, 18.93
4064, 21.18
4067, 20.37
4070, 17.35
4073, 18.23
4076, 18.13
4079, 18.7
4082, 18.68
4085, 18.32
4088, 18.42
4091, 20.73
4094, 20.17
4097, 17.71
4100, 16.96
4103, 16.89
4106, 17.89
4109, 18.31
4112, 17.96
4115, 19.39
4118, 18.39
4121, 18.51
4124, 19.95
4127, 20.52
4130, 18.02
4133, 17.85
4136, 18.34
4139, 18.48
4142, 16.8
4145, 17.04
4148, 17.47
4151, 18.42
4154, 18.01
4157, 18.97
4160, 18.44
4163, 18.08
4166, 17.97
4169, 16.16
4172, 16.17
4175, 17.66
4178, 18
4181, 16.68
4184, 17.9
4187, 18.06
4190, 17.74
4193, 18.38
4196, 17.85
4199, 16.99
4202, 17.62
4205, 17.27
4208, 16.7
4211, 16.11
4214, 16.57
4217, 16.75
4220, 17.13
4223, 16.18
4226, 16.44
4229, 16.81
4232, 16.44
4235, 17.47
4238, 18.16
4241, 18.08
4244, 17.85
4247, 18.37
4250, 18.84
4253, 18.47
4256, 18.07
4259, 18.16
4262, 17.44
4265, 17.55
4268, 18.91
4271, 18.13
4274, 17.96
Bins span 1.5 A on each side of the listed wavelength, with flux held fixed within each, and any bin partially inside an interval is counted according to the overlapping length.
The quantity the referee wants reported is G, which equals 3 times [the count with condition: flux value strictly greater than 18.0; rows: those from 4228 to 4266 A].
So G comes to 21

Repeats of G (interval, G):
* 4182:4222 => 6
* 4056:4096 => 36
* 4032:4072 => 36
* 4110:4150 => 24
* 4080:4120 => 24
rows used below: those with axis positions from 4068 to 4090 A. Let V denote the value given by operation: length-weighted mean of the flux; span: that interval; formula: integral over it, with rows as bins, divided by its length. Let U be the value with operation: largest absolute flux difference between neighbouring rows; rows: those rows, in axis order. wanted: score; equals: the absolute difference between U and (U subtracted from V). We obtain 16.6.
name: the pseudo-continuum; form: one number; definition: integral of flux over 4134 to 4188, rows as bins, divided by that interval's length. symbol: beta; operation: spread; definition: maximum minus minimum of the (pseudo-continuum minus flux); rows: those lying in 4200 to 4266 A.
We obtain 2.7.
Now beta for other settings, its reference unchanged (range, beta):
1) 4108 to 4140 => 2.7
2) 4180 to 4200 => 1.7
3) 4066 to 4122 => 3.8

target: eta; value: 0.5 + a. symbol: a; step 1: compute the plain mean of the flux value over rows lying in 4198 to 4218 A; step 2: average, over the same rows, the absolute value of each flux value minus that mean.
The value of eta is 0.87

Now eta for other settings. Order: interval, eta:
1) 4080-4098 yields 1.46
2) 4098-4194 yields 1.16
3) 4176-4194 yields 0.89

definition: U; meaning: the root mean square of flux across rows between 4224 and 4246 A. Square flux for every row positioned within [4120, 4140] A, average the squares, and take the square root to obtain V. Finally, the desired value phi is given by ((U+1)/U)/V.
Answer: 0.056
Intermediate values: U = 17.3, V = 18.8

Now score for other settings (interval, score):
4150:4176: 14.1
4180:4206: 15.2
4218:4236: 14.7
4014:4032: 18.3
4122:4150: 13.3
